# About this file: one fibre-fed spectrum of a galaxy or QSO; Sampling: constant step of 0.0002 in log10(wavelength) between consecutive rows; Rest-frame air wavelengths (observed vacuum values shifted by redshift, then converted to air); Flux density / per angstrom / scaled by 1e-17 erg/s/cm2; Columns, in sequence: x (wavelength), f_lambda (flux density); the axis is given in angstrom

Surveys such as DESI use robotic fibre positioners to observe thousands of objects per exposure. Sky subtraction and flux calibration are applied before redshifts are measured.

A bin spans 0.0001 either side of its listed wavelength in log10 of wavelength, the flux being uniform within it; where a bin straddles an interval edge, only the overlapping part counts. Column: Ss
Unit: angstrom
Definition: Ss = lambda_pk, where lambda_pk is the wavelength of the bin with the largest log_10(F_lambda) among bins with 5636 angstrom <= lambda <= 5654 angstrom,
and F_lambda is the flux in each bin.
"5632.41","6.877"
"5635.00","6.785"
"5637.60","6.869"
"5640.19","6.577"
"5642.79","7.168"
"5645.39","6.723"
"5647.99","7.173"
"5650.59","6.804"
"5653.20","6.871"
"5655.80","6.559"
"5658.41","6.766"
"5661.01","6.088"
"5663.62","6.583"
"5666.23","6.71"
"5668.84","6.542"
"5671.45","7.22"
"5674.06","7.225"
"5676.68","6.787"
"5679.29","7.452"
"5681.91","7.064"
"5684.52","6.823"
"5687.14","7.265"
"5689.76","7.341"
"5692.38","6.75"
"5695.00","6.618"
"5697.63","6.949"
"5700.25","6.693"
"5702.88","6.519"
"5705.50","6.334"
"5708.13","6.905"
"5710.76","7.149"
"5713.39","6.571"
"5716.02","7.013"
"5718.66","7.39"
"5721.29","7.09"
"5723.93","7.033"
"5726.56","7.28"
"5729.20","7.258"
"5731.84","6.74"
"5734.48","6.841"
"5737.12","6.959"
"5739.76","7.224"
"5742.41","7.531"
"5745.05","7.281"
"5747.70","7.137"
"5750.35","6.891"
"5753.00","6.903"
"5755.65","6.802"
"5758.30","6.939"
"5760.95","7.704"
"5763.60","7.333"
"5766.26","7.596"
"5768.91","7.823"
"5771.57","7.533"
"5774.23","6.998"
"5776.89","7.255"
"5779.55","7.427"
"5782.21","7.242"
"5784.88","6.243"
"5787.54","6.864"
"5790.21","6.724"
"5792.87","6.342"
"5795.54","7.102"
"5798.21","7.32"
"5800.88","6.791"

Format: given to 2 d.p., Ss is 5647.99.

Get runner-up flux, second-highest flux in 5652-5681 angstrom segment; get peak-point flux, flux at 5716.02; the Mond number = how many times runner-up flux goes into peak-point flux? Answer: 0.97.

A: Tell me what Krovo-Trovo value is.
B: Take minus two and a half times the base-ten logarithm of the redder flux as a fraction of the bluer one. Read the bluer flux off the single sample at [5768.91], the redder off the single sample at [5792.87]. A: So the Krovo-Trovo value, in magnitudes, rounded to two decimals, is 0.23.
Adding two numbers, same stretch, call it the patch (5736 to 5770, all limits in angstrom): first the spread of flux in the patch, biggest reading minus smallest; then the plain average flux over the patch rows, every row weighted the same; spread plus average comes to 8.26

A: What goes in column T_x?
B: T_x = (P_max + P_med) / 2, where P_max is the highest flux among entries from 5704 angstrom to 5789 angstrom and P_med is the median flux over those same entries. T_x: 7.47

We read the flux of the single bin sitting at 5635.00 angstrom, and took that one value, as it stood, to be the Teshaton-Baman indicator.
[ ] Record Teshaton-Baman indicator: 6.785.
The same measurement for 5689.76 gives 7.341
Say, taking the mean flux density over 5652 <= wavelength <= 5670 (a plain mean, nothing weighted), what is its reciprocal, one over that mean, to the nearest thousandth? 0.152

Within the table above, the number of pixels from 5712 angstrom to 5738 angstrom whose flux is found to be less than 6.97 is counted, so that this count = 4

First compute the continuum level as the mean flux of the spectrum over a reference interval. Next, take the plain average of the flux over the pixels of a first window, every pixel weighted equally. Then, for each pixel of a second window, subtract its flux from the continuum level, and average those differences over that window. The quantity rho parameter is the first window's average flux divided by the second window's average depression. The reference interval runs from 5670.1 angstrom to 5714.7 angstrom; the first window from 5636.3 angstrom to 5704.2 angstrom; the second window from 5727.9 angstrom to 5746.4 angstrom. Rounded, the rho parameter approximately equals -35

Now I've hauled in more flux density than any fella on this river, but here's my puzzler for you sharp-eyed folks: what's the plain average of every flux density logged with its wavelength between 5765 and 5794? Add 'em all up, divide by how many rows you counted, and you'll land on 7.1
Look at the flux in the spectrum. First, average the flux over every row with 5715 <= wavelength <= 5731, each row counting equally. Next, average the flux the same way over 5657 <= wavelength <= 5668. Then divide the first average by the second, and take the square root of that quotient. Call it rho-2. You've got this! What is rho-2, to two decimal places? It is 1.05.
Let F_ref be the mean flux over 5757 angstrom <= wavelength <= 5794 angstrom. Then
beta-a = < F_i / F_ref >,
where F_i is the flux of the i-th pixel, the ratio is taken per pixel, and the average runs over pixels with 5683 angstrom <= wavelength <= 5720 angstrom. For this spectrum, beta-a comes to 0.96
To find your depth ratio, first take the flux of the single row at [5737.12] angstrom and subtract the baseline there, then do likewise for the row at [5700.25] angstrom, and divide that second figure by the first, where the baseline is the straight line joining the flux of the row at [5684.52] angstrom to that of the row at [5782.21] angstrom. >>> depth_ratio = 2.2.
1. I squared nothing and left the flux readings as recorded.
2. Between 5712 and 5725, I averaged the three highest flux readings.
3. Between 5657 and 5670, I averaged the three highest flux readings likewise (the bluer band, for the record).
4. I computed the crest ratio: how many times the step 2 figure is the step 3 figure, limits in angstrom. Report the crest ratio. 1.07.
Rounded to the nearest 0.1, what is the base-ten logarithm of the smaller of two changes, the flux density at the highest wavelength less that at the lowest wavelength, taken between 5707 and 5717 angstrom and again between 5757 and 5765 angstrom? -1.0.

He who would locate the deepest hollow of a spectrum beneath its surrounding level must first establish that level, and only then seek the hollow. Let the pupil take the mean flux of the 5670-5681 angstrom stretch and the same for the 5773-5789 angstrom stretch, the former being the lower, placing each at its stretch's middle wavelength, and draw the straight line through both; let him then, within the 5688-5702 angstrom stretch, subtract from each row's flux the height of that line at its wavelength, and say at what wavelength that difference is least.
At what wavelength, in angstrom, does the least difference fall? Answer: 5695.00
